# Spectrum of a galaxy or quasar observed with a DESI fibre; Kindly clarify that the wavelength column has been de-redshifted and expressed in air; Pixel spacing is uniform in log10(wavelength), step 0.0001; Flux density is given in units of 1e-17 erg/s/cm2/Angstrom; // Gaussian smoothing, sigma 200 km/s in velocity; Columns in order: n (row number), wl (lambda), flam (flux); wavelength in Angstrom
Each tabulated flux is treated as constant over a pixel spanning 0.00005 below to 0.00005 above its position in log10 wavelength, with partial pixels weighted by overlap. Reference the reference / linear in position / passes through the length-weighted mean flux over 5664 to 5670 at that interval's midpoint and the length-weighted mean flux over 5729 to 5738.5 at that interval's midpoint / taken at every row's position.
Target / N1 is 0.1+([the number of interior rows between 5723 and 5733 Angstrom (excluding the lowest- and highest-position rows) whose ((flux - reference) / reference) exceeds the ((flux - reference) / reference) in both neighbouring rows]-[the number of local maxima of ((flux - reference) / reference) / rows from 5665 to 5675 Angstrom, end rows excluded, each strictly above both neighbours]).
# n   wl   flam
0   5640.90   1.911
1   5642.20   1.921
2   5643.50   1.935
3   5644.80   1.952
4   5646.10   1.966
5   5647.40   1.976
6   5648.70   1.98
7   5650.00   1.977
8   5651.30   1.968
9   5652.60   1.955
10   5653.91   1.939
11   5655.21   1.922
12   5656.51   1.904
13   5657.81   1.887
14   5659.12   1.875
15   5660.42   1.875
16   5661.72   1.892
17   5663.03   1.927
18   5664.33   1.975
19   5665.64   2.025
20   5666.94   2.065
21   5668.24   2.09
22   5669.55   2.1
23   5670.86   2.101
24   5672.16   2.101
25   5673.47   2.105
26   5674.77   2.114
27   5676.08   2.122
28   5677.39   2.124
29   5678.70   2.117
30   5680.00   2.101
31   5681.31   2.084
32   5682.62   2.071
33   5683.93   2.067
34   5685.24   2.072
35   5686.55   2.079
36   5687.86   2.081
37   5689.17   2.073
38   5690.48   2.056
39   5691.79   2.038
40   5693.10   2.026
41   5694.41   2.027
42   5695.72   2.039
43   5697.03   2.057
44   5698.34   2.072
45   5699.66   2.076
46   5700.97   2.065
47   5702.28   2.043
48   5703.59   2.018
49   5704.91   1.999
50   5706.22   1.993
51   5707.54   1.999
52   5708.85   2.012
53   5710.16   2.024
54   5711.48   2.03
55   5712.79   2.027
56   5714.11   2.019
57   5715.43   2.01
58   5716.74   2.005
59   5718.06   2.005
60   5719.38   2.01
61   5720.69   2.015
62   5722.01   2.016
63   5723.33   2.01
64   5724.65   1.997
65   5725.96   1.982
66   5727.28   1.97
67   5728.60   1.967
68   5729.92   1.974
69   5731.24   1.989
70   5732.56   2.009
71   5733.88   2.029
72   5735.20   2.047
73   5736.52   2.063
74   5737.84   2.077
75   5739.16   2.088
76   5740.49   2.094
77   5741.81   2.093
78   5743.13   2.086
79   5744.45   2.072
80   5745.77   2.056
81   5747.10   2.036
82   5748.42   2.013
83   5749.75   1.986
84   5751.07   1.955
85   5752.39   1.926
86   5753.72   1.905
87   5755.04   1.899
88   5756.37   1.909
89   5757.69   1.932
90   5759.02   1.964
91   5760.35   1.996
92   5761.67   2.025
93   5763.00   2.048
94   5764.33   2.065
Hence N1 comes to 0.1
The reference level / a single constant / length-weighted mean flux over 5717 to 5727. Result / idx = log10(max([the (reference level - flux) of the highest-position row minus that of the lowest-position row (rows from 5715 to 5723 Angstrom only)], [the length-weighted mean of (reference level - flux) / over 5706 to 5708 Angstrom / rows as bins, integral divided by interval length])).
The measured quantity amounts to -2.13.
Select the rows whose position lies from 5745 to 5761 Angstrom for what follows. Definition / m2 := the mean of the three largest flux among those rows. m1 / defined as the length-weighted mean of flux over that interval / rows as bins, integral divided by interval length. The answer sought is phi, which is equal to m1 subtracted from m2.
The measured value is 0.07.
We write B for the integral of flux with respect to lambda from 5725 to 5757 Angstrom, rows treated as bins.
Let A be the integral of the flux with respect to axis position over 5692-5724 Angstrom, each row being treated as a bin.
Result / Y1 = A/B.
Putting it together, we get 1.008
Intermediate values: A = 64.8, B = 64.3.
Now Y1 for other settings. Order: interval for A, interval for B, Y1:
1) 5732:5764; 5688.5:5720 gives 1.007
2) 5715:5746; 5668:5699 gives 0.975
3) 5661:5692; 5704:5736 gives 0.998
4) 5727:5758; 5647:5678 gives 1.004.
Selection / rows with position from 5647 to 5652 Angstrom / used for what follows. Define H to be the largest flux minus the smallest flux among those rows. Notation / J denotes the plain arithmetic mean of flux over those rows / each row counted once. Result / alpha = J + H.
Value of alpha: 1.99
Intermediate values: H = 0.012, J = 1.98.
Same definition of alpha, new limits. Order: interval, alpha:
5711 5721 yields 2.04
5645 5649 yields 1.99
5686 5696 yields 2.11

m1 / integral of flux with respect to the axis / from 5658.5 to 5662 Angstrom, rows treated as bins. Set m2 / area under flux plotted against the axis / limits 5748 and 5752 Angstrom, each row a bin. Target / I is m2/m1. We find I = 1.202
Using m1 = 6.59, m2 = 7.92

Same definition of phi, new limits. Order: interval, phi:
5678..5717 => 0.05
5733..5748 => 0.03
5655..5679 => 0.10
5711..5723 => 0.01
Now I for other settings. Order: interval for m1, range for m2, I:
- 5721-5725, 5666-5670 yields 1.038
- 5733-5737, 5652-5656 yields 0.947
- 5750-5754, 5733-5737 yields 1.055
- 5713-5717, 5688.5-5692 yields 0.895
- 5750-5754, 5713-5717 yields 1.038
